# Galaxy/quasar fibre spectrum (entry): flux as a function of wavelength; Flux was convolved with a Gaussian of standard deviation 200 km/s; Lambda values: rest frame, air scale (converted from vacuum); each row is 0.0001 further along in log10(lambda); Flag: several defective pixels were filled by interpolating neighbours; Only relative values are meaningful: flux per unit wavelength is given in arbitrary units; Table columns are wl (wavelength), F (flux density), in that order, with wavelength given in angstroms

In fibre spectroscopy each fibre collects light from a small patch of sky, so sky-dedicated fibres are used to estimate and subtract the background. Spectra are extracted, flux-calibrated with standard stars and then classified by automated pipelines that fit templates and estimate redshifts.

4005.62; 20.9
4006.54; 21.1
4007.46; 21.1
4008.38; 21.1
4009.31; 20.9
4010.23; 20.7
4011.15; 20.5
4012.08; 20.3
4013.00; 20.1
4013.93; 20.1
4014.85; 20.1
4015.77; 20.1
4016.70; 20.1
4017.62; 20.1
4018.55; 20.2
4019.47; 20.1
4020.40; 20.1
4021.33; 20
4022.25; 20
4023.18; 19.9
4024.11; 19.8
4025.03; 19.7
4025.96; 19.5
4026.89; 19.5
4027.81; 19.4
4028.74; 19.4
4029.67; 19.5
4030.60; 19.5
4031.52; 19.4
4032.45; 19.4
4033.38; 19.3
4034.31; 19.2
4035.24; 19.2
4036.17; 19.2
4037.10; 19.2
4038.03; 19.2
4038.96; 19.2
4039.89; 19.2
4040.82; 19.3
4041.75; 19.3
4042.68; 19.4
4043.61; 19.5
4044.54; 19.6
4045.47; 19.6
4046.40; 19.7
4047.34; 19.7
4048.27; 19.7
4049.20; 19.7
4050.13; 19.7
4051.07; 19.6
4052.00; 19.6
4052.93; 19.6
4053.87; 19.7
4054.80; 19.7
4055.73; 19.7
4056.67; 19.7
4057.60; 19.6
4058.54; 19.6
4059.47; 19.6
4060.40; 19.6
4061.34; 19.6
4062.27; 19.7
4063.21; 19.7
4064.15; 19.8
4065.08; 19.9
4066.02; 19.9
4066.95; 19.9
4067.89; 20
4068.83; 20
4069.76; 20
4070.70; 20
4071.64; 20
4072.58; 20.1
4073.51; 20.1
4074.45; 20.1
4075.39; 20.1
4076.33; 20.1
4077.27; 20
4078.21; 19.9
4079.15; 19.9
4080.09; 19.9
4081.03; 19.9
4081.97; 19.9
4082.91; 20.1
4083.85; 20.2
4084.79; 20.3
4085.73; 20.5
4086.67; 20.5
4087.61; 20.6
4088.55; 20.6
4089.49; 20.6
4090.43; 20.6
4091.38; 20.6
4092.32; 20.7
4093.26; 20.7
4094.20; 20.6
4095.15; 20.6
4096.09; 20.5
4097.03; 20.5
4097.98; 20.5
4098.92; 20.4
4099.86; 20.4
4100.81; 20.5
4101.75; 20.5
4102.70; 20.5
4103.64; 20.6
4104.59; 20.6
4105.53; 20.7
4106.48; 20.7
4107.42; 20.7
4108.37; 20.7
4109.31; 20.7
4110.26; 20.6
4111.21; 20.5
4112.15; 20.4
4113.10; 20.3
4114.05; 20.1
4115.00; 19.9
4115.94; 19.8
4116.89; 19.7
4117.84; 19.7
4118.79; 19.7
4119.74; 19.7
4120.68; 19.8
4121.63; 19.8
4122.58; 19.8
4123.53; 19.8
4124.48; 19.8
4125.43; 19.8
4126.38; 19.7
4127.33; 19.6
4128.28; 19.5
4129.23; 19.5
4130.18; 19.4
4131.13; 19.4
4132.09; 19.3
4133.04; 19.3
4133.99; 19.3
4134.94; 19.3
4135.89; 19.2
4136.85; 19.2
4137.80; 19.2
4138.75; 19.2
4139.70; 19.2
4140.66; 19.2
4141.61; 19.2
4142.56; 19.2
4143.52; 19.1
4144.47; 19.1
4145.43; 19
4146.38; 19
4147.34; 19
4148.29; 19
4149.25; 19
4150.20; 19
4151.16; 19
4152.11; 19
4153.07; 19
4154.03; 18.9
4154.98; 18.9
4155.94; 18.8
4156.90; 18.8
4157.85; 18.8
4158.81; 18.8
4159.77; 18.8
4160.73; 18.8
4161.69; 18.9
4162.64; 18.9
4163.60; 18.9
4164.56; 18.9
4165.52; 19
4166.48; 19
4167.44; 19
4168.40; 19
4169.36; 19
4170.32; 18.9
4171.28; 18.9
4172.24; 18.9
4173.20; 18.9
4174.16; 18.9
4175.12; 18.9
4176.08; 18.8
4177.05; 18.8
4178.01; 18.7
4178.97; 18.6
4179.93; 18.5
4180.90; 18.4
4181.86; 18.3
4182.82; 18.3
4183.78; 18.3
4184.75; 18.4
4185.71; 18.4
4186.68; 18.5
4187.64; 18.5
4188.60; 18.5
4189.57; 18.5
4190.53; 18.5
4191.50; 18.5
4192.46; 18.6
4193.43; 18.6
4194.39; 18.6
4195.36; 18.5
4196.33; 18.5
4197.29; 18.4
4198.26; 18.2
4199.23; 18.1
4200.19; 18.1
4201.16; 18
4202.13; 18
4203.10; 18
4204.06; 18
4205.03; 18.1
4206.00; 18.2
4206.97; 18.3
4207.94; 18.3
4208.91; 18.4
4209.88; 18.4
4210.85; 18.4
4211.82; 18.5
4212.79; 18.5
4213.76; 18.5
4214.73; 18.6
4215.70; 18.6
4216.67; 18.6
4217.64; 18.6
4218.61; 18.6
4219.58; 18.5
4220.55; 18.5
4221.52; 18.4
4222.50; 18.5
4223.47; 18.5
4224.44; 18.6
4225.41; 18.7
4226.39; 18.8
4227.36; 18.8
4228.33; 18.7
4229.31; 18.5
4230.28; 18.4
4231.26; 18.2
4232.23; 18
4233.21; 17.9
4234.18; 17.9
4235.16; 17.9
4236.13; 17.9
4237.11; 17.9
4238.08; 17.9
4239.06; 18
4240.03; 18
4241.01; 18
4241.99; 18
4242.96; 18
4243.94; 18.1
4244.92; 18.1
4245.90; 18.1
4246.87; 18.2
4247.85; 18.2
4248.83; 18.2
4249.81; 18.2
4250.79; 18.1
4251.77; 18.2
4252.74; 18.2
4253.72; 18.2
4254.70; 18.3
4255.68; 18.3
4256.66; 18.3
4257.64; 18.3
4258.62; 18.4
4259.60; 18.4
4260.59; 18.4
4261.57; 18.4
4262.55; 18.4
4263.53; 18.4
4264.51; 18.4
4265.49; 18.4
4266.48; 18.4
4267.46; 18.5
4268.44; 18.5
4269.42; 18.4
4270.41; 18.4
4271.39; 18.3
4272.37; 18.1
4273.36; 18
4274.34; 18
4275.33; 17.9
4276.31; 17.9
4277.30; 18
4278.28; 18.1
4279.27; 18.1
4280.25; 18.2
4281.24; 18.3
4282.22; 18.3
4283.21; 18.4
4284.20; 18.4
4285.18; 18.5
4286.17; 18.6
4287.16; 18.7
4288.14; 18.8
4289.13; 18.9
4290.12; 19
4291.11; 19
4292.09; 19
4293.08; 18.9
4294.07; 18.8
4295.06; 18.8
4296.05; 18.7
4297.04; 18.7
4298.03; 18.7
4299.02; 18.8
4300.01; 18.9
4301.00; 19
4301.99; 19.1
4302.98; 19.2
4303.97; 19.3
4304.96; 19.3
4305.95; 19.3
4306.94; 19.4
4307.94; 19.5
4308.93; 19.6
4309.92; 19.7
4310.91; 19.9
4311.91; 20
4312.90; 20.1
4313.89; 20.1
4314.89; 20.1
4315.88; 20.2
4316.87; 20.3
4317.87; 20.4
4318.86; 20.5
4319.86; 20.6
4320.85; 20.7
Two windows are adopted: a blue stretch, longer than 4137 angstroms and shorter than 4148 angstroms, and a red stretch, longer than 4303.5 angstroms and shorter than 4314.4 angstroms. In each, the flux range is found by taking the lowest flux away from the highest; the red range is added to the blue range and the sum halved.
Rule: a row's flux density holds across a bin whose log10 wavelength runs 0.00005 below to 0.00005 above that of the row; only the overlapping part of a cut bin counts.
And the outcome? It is 0.50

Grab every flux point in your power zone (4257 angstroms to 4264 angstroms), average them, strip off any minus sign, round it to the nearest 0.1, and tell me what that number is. 18.4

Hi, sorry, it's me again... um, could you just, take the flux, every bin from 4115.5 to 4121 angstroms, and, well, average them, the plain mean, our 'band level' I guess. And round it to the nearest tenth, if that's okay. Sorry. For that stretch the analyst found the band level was 19.7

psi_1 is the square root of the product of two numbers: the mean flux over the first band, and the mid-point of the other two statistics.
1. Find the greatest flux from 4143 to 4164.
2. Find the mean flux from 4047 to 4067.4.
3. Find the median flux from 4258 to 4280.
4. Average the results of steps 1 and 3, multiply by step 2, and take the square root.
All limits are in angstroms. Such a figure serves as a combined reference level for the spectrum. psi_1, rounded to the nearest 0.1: 19.2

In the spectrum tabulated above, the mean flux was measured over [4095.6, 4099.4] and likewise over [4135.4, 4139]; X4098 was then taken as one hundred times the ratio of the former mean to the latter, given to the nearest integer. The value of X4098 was 107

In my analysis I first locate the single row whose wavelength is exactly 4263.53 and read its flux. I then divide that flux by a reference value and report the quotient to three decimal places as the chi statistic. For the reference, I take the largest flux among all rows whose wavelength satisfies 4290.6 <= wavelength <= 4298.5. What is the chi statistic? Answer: 0.968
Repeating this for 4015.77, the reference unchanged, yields 1.058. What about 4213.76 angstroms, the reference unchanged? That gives 0.974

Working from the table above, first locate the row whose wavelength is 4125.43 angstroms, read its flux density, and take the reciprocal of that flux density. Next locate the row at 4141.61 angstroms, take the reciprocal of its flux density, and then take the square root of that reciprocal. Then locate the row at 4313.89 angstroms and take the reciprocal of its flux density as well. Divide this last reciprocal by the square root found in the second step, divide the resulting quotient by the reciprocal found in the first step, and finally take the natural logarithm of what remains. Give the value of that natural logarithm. 1.46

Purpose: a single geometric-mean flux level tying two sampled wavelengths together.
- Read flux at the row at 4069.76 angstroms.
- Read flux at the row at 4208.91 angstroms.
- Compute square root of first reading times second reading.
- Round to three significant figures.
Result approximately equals 19.2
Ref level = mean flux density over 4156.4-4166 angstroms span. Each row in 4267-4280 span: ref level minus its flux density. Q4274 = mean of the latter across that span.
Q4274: 0.69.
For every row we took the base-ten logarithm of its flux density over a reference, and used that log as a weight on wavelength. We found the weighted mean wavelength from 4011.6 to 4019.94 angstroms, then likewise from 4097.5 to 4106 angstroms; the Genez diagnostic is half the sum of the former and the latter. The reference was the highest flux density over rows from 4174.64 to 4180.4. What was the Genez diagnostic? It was 4058.8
